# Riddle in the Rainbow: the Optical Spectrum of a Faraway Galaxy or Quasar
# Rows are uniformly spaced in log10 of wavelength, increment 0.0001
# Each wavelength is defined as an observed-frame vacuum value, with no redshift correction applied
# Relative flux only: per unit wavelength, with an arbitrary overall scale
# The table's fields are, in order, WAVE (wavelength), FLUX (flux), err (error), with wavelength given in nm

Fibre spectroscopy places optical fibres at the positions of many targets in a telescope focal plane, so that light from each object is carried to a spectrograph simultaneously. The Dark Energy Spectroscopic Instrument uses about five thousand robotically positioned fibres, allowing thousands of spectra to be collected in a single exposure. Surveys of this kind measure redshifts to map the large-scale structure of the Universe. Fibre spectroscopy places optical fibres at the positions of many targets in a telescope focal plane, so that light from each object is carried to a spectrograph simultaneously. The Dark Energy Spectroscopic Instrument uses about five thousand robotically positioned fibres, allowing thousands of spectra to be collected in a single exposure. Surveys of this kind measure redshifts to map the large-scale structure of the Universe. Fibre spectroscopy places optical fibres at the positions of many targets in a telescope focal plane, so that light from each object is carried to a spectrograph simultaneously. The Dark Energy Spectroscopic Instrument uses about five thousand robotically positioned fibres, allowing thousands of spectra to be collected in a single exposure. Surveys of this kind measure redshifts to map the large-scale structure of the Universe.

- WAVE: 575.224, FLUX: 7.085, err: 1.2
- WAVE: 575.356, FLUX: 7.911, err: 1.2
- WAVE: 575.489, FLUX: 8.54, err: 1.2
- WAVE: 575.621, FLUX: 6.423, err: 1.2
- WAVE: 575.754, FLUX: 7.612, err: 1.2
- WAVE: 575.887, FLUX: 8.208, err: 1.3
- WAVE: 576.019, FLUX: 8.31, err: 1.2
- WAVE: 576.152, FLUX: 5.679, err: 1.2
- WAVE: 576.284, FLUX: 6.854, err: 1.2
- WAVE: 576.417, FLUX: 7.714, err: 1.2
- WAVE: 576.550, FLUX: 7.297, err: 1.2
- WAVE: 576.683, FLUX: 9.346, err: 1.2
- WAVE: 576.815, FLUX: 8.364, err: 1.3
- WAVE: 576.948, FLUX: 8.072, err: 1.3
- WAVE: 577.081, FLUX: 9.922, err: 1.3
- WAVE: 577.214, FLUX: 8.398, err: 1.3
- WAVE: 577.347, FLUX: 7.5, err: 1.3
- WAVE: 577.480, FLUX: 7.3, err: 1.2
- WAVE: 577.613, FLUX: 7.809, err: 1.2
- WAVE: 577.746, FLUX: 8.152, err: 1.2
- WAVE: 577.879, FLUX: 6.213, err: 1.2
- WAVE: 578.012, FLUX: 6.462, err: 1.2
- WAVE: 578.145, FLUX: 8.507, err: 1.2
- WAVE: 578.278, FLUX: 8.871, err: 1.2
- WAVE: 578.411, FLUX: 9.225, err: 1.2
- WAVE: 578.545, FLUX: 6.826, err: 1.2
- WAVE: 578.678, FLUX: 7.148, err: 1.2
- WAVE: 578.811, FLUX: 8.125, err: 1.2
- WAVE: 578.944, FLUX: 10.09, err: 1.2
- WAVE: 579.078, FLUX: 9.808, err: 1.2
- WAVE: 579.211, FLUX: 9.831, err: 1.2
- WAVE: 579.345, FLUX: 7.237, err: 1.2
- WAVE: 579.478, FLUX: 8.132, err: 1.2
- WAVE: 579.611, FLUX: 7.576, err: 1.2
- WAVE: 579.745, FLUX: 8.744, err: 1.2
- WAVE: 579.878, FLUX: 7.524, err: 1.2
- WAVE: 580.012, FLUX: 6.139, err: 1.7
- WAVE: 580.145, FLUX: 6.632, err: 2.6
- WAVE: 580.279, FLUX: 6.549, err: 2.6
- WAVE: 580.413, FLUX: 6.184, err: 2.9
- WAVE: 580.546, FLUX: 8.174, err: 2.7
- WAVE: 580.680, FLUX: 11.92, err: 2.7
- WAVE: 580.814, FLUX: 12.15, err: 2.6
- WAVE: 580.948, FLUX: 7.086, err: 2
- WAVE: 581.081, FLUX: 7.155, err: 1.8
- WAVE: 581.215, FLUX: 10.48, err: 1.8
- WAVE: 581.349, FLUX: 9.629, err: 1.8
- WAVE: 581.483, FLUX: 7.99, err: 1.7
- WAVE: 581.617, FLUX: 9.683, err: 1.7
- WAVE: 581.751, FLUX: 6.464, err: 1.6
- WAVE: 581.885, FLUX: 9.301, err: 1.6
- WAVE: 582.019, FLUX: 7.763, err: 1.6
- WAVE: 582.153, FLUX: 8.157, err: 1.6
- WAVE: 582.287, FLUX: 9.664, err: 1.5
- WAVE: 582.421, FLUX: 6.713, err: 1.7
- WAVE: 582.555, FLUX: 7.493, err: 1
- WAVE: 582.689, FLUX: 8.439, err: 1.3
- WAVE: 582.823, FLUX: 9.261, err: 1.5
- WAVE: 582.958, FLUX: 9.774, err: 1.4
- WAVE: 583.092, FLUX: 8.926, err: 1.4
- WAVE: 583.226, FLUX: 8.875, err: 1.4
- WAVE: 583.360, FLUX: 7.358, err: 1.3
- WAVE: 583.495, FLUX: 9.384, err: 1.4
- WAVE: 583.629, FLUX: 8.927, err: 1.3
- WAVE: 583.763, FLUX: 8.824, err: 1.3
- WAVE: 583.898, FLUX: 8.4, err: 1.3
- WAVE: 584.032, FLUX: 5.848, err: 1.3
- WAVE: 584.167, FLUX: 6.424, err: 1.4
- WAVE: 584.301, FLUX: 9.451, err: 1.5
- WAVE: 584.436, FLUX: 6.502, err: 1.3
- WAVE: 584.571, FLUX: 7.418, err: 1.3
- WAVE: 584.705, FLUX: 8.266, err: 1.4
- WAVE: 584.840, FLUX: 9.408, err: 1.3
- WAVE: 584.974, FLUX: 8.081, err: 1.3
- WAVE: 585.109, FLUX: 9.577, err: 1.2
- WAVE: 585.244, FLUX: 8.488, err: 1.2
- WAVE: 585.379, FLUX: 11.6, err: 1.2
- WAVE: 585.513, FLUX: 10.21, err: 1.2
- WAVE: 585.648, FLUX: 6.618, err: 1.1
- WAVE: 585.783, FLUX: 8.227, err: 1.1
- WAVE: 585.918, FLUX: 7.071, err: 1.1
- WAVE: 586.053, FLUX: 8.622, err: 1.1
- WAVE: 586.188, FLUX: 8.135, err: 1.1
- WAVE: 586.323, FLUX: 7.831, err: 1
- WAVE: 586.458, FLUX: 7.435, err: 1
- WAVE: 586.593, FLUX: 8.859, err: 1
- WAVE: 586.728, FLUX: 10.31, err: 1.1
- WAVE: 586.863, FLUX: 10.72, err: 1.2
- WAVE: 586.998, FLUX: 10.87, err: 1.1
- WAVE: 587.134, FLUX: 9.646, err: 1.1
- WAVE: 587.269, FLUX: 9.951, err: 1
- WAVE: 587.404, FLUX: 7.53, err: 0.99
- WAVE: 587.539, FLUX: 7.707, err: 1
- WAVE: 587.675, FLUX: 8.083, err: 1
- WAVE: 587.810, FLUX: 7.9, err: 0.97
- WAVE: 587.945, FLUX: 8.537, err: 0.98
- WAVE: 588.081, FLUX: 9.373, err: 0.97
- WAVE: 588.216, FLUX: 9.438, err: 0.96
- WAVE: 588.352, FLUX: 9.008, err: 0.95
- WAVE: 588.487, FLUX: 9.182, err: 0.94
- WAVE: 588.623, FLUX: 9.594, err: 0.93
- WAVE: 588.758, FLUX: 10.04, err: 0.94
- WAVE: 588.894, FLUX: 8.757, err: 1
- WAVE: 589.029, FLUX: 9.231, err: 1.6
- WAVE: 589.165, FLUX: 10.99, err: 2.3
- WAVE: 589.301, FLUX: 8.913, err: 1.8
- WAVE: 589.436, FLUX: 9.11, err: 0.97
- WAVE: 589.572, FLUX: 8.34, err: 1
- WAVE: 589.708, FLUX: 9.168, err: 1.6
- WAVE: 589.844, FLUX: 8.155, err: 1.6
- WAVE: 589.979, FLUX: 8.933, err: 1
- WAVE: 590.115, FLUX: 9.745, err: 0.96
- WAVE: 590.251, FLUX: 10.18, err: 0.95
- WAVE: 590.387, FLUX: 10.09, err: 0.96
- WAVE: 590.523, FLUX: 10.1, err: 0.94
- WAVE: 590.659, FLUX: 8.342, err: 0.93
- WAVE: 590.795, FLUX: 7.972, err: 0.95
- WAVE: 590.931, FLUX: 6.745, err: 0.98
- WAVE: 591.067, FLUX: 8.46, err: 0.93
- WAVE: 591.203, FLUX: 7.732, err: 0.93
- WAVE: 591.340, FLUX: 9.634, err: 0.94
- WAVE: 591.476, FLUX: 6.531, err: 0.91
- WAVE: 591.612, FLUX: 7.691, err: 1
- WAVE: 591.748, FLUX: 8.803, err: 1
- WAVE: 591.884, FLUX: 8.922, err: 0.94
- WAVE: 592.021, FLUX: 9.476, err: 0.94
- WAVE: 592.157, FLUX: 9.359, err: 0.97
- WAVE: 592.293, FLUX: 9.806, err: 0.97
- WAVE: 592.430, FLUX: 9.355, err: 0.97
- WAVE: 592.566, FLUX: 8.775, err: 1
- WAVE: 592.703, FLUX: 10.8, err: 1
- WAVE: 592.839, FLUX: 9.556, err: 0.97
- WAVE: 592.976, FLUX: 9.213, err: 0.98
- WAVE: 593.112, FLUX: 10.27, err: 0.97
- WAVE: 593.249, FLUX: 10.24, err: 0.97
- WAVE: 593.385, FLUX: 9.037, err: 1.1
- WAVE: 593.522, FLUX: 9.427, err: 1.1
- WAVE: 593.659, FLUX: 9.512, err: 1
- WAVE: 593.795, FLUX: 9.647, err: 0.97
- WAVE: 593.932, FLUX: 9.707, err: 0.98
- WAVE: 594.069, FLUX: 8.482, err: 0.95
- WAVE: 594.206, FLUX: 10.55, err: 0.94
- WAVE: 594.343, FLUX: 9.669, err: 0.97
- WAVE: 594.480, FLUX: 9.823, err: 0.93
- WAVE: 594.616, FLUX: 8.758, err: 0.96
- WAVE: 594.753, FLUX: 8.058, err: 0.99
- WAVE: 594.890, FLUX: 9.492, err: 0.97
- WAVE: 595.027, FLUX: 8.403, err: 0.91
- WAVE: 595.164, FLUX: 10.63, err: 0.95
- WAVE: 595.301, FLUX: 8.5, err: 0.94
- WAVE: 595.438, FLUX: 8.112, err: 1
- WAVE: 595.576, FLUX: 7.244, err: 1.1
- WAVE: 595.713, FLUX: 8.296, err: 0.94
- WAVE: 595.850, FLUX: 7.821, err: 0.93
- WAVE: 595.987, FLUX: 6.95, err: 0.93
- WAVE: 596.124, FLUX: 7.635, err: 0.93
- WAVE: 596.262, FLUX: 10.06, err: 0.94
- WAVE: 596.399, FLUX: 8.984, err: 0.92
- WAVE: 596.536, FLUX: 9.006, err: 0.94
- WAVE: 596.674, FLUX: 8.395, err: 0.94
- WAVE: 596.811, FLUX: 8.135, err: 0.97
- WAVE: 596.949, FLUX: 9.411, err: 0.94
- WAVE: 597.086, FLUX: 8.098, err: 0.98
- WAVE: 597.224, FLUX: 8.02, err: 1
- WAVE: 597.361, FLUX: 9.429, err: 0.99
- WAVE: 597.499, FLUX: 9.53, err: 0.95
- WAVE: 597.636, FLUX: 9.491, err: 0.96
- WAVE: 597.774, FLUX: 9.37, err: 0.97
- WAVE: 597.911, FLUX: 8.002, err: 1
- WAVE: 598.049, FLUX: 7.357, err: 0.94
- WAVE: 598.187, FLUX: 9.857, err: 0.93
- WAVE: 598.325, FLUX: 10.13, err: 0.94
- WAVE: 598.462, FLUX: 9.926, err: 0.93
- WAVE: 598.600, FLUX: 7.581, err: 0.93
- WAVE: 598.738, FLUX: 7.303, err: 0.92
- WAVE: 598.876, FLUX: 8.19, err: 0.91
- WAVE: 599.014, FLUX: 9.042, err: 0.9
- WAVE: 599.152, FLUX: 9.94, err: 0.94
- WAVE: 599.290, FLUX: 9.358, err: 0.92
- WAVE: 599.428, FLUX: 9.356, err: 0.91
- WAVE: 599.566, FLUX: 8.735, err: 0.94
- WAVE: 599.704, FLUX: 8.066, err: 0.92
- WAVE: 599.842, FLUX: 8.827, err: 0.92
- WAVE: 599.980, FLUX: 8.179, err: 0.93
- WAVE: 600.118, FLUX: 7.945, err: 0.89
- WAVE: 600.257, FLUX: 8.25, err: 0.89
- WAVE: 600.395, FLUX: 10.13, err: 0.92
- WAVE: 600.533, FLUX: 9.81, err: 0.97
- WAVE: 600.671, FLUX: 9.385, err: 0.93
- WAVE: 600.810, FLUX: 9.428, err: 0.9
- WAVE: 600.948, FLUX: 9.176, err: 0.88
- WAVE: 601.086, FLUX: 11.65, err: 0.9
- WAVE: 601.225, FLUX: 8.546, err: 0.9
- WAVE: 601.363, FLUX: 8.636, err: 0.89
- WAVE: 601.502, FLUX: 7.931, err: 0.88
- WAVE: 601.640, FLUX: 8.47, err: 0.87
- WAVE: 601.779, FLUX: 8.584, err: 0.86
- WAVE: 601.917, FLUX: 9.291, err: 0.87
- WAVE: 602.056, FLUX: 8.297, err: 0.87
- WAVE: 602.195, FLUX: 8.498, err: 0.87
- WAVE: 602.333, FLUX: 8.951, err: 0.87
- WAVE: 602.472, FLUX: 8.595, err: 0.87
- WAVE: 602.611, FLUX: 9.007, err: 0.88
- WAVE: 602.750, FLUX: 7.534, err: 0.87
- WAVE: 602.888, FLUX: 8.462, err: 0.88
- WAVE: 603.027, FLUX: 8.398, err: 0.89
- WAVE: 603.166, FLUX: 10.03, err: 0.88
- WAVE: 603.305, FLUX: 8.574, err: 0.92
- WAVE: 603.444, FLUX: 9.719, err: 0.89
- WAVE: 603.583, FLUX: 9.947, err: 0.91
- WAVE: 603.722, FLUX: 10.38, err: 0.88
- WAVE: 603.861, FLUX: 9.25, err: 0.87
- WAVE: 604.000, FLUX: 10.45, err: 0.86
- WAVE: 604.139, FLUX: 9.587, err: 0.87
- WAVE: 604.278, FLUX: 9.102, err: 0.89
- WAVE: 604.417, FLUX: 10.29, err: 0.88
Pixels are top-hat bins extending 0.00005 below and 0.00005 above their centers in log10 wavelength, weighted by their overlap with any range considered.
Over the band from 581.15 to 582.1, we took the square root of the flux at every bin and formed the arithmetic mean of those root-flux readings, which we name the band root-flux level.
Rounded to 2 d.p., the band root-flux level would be 2.95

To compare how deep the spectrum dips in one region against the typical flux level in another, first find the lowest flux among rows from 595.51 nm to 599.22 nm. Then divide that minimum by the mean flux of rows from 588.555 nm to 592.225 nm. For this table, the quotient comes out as 0.78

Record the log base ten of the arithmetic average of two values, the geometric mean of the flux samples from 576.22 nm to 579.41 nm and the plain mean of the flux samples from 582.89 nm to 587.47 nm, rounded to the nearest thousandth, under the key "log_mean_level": 0.921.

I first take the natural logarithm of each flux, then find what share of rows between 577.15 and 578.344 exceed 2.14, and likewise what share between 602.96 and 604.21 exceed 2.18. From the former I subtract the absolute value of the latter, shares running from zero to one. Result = -0.56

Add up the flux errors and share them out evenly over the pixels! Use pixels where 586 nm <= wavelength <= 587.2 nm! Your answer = 1.08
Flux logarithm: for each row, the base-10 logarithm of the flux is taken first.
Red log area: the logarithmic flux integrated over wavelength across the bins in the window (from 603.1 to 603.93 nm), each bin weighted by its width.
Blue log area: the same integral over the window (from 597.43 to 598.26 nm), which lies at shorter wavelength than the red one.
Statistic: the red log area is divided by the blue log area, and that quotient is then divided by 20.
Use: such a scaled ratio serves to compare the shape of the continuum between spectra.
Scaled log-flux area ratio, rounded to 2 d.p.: 0.05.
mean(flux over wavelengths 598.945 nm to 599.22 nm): 9.5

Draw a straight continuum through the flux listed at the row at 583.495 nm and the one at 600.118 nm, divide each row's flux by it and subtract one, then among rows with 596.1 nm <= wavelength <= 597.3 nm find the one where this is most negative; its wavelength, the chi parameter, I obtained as 596.124 nm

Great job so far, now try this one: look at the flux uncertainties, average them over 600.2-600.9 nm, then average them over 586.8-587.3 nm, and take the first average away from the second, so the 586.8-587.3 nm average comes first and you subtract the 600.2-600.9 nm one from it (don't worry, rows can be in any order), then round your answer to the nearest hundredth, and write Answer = 0.18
